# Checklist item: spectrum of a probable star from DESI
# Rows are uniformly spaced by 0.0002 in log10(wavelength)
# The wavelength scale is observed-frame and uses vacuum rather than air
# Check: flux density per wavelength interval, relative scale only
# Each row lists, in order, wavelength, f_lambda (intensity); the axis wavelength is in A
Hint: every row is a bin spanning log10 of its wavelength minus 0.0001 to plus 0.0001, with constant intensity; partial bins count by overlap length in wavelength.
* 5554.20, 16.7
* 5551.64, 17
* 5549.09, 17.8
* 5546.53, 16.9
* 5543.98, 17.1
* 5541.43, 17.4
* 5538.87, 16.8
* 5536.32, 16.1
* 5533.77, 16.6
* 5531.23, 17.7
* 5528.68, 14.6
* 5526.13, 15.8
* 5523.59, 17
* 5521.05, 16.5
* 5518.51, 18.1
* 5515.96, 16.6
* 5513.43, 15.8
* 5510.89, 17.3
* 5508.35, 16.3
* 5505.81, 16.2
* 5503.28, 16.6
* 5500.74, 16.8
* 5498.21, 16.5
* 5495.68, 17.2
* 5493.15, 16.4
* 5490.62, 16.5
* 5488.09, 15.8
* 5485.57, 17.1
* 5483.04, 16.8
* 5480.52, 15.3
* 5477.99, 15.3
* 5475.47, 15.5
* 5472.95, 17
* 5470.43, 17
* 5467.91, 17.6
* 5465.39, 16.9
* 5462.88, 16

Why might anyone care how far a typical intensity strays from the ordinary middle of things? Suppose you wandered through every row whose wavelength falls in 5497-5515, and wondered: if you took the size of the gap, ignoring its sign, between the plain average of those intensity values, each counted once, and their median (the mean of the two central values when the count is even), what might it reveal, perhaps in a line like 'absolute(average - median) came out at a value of 0.00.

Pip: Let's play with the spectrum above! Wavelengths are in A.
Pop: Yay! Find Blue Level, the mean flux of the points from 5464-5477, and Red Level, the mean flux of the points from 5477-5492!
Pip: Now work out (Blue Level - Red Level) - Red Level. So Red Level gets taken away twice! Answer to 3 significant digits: -15.5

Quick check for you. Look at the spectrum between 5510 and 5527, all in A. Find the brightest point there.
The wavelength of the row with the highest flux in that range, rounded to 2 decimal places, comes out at 5518.51 A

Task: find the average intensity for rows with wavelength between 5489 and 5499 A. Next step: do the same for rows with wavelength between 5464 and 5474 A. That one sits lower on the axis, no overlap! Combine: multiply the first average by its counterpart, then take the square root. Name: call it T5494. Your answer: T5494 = 16.9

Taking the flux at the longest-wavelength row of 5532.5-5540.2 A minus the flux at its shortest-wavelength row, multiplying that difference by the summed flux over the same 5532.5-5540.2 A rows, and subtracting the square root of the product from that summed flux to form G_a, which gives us 46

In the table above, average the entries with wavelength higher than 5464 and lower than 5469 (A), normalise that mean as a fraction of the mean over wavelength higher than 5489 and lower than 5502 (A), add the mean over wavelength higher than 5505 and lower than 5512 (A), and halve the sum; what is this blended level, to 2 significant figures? 8.8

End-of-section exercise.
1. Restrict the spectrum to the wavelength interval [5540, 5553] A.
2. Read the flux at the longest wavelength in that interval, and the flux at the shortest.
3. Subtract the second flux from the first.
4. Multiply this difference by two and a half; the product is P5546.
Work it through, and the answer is -1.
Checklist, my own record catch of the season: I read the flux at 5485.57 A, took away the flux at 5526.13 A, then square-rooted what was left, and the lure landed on 1.14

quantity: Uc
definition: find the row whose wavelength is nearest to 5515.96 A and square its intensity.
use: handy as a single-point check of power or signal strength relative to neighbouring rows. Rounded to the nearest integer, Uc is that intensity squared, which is 276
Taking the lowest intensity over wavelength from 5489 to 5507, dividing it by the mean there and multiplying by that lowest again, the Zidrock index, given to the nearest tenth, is 15.8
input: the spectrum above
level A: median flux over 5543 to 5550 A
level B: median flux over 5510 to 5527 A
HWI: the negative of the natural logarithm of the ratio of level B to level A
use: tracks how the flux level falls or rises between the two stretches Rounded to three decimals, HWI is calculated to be 0.030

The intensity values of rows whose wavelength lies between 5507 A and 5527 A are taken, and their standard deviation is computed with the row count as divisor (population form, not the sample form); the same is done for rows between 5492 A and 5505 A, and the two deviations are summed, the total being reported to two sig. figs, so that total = 1.0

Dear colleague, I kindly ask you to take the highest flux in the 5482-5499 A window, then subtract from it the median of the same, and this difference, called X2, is 0.70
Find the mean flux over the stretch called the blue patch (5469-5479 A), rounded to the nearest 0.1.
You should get 16.2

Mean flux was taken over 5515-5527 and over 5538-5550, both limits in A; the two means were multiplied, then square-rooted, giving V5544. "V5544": 17.0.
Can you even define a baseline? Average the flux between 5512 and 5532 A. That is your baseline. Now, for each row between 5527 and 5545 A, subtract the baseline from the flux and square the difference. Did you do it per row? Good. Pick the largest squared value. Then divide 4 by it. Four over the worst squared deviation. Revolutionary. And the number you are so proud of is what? 1.1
